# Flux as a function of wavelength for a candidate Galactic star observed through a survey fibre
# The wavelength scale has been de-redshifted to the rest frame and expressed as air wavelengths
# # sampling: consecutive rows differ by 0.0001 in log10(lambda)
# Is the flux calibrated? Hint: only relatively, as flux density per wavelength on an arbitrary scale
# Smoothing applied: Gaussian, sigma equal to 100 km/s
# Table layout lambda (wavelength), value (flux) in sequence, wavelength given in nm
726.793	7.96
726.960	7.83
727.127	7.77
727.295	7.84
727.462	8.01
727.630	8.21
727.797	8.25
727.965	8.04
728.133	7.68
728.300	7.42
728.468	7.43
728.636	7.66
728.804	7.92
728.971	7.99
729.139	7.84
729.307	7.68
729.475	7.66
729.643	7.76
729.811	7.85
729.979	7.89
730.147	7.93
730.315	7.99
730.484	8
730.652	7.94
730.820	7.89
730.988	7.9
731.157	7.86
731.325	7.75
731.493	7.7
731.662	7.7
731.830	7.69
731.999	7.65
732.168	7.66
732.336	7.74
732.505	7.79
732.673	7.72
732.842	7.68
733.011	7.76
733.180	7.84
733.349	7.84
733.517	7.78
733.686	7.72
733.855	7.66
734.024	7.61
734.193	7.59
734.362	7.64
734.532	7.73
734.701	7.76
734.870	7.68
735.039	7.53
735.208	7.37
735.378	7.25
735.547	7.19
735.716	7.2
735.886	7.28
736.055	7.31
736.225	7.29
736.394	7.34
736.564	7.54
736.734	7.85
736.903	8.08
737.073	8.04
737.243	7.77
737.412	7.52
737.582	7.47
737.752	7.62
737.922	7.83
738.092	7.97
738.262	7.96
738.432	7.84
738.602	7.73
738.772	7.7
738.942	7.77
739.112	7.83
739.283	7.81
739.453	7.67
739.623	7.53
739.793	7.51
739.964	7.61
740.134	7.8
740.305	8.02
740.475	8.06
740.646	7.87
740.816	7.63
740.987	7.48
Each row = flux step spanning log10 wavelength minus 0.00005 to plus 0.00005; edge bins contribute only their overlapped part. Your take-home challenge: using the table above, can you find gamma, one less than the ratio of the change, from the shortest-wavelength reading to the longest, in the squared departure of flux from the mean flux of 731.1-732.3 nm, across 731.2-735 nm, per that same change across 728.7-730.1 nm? -1.0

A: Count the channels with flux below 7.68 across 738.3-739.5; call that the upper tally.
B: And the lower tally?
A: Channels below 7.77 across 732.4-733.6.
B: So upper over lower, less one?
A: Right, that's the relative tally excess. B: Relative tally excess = -0.7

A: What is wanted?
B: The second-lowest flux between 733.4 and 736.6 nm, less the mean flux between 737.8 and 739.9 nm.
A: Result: -0.56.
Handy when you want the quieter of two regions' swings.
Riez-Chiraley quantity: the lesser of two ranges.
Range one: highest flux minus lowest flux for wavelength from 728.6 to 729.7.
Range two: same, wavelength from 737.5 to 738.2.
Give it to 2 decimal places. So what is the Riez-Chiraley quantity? 0.33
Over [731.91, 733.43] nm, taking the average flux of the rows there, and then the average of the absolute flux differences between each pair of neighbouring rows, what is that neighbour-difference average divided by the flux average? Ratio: 0.0066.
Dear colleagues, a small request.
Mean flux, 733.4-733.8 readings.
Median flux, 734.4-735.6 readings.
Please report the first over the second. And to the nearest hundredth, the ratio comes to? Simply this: 1.03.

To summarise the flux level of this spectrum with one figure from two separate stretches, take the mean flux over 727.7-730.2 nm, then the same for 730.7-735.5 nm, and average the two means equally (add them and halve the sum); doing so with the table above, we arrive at 7.75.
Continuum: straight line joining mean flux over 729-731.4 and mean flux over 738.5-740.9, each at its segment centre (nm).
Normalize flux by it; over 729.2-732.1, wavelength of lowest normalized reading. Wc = 729.475 nm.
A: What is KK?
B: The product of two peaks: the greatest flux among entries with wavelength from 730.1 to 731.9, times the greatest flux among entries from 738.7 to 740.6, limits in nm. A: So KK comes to 64.5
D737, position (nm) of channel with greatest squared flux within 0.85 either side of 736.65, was 736.903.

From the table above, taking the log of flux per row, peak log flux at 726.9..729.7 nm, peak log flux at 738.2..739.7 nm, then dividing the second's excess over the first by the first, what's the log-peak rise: -0.017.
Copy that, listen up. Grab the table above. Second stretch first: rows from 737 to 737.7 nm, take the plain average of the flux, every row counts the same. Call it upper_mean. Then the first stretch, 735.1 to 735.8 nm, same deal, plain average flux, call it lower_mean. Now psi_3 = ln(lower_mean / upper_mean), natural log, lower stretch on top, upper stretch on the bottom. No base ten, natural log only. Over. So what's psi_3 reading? -0.06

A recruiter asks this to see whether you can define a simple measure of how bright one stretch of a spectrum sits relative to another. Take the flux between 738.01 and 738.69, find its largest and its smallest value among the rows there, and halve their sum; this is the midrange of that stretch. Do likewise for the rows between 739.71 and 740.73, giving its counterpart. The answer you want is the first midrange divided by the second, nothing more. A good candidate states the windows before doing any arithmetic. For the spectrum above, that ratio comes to 1.01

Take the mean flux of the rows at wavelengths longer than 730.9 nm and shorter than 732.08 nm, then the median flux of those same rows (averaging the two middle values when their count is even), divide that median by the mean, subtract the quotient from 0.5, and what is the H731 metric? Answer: -0.494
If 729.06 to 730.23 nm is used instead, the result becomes -0.505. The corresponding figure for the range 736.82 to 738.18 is -0.502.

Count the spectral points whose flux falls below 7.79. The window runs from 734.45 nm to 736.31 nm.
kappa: 11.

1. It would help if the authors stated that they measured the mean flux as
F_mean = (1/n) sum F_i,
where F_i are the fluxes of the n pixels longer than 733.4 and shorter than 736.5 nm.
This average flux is 7.50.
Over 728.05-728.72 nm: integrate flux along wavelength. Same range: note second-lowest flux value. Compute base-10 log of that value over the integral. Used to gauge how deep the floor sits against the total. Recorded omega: 0.167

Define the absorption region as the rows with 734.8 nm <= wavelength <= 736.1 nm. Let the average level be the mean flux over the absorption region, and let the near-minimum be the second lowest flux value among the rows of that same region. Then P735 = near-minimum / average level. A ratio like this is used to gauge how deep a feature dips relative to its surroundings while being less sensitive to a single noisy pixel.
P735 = 0.979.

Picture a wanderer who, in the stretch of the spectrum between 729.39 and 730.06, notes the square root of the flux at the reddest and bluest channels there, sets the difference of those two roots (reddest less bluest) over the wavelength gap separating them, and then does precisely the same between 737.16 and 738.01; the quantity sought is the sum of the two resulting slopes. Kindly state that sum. 0.10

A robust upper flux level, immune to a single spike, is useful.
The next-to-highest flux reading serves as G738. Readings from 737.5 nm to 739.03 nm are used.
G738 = 7.96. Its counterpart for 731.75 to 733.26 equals 7.79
